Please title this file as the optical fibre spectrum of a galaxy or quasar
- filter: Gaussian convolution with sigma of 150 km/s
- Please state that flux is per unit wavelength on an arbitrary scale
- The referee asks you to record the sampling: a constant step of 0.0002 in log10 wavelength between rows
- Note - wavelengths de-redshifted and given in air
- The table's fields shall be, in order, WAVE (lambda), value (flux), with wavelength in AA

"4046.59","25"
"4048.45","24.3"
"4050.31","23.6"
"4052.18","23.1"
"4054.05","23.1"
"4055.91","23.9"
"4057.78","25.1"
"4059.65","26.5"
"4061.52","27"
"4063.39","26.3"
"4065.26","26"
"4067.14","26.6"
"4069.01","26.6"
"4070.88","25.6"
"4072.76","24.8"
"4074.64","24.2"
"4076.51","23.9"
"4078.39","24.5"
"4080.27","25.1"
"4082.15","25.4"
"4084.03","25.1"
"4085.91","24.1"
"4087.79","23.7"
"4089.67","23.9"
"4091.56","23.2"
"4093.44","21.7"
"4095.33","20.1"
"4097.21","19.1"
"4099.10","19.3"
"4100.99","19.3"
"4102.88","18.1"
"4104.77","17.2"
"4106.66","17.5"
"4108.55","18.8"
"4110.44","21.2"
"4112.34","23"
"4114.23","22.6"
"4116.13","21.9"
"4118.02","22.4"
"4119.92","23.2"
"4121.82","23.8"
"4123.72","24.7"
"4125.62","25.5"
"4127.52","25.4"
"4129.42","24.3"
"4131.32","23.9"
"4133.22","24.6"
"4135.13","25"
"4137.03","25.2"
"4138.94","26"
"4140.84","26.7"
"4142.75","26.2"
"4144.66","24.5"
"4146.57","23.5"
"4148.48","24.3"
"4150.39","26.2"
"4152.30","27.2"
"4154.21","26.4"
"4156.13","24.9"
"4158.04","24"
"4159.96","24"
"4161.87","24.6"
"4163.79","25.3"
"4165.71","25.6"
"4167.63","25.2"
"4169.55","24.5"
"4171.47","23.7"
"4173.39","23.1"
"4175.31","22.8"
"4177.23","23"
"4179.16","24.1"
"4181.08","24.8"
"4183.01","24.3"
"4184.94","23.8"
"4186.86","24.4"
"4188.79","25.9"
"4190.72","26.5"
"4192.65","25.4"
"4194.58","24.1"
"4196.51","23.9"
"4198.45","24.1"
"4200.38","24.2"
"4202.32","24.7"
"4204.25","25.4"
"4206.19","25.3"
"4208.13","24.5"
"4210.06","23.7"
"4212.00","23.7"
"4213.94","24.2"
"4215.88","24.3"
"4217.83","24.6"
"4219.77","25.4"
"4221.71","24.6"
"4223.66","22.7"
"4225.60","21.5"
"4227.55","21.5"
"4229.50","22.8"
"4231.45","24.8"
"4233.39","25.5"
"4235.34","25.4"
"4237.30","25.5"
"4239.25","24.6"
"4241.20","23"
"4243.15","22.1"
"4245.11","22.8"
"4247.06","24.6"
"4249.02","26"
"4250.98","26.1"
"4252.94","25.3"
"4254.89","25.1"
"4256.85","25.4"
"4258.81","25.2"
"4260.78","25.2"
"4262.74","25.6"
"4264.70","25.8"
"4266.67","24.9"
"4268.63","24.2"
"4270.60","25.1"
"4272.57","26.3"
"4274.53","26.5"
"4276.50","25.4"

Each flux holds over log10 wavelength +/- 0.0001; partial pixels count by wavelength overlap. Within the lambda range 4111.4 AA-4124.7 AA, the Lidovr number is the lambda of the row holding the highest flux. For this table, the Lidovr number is 4123.72 AA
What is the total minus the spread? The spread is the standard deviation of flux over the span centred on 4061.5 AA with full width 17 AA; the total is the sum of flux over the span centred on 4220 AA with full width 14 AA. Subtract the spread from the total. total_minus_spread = 166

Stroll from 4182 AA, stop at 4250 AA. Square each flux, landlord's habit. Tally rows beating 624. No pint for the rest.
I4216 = 10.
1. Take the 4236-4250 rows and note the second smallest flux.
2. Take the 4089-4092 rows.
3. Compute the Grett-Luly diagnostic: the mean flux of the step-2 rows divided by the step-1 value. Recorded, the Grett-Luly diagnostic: 1.03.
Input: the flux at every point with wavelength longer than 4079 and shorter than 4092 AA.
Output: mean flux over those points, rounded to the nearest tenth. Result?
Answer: 24.4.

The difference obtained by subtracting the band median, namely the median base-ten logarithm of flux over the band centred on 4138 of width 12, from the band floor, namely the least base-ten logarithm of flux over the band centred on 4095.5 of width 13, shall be -0.13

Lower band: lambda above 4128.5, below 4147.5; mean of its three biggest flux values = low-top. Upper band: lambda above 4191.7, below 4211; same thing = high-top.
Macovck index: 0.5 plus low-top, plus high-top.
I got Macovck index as 52.2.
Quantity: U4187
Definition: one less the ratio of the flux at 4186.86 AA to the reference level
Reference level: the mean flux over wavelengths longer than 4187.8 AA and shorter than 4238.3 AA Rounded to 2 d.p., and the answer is 0.00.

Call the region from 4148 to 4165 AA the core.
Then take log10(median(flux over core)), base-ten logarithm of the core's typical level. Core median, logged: 1.40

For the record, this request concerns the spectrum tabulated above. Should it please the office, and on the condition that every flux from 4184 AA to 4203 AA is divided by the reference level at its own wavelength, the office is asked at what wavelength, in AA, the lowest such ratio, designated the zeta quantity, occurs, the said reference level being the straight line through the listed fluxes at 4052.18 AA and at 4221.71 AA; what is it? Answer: 4196.51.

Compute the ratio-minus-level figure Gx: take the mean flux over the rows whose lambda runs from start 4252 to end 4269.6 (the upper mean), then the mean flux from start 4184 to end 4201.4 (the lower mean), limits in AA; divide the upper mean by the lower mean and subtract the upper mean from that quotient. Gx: -24.2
